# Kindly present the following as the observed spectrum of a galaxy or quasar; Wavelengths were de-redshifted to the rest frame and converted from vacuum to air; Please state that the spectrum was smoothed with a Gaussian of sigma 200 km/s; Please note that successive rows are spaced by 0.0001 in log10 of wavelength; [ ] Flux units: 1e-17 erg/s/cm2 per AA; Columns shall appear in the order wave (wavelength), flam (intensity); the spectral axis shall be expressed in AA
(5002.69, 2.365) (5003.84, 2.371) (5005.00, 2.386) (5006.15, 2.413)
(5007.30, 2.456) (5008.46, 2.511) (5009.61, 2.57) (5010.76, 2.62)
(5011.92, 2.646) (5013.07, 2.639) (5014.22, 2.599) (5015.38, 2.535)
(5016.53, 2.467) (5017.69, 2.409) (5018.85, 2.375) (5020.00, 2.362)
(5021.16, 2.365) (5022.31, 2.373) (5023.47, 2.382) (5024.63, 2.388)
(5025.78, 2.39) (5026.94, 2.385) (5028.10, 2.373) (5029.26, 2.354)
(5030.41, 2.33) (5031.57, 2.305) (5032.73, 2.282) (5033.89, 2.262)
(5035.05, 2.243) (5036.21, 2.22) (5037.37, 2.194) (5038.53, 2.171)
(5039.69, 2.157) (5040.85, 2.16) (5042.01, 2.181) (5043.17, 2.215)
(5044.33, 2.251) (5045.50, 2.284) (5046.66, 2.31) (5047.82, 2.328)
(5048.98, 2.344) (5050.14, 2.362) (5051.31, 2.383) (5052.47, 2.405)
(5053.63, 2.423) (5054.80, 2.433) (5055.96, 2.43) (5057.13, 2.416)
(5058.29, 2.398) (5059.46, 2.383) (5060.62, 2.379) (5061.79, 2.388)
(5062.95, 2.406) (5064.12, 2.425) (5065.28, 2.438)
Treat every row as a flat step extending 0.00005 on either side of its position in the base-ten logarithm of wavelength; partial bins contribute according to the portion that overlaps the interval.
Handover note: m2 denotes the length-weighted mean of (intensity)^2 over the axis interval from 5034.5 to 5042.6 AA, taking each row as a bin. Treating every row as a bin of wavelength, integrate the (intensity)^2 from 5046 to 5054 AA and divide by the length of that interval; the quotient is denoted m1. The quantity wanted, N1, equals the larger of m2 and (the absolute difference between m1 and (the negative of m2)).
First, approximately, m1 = 5.59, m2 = 4.8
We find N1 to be 10.4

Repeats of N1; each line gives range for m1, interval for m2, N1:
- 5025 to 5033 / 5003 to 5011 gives 11.6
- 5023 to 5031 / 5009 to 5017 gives 12.3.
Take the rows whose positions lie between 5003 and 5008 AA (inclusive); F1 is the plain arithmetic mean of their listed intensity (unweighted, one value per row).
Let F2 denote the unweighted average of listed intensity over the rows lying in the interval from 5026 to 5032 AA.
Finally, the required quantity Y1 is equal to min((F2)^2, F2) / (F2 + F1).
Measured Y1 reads 0.494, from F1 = 2.41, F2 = 2.35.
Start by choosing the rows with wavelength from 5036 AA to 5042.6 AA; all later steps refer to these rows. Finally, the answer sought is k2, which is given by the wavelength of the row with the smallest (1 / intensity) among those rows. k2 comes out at 5036.21 AA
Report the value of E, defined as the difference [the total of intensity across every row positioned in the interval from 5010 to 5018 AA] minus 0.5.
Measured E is 17.4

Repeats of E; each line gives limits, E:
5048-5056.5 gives 16.3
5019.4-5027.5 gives 16.1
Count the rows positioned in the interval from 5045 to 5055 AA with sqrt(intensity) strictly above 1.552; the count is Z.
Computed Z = 2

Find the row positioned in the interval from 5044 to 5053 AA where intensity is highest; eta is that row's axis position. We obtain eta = 5052.47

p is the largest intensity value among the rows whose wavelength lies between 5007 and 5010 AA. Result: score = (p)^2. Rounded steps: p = 2.57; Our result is 6.60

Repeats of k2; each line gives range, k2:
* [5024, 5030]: 5025.78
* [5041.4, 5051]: 5050.14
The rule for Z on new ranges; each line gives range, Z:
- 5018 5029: 0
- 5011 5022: 6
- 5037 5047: 0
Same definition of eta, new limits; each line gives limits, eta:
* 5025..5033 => 5025.78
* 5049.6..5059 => 5054.80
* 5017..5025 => 5017.69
